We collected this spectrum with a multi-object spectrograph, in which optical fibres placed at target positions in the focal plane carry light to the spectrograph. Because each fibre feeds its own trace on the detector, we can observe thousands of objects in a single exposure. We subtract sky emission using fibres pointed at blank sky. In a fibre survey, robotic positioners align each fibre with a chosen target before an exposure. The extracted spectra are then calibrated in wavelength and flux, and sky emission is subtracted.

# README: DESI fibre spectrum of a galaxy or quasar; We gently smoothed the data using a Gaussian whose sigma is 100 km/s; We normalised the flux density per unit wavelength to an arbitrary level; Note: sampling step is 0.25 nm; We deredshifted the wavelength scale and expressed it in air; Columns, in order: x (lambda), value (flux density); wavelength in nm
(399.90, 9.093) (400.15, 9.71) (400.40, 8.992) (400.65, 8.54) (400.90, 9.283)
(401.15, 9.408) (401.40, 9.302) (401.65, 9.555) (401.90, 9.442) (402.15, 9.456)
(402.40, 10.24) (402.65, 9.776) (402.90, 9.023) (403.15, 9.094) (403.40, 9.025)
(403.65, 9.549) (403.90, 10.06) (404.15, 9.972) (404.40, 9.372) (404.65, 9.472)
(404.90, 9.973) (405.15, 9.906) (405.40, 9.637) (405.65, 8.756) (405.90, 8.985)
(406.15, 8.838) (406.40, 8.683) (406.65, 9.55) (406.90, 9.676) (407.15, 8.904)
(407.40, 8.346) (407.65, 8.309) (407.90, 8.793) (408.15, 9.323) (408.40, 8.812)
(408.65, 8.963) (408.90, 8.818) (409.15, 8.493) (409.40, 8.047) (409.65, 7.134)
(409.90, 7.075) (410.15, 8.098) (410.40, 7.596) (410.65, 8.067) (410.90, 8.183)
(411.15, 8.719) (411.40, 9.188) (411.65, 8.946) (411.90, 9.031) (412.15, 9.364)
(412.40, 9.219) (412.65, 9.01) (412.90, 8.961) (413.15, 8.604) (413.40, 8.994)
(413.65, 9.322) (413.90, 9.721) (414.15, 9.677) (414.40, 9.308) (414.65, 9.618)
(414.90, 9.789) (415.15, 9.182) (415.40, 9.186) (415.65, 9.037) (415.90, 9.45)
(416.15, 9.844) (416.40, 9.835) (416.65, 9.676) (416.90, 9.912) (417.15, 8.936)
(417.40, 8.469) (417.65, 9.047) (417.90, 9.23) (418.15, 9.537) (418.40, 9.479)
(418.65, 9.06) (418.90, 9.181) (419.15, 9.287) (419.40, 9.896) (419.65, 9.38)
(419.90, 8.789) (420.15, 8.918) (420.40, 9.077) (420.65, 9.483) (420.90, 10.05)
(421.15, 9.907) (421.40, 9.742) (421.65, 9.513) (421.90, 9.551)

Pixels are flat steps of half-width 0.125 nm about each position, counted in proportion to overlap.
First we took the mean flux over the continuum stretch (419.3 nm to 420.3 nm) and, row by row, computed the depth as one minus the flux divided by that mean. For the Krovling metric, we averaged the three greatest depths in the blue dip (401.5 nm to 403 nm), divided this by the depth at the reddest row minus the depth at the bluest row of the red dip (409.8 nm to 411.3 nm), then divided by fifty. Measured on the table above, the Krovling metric 0.001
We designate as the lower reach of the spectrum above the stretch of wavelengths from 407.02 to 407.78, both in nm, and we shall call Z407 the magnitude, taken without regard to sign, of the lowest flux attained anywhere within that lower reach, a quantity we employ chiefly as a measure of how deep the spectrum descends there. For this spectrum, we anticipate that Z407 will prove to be 8.31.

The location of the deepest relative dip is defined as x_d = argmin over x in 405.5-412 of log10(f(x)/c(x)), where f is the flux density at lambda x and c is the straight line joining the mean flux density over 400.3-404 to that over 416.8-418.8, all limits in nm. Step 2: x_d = 409.90 nm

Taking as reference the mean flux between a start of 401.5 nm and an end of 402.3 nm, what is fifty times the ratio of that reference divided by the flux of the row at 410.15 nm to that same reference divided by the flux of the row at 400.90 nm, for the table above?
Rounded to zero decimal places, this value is 57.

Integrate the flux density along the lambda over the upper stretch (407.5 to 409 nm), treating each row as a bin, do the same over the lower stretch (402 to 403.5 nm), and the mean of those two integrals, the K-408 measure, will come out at 13.7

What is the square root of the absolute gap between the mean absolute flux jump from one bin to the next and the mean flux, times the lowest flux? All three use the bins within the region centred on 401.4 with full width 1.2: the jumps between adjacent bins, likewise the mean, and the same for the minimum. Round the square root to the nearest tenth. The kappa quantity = 9.3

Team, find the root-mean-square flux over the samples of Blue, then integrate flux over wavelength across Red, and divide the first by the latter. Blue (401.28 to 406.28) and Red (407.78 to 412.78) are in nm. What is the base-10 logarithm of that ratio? -0.654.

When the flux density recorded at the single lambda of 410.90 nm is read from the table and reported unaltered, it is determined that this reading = 8.183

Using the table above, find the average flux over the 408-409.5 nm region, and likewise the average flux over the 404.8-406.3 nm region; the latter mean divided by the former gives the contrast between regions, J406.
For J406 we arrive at 1.07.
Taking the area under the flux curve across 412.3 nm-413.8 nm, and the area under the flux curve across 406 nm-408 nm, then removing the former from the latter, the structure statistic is 4.2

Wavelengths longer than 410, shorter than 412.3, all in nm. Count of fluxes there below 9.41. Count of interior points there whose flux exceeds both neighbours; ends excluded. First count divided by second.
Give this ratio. 9.0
